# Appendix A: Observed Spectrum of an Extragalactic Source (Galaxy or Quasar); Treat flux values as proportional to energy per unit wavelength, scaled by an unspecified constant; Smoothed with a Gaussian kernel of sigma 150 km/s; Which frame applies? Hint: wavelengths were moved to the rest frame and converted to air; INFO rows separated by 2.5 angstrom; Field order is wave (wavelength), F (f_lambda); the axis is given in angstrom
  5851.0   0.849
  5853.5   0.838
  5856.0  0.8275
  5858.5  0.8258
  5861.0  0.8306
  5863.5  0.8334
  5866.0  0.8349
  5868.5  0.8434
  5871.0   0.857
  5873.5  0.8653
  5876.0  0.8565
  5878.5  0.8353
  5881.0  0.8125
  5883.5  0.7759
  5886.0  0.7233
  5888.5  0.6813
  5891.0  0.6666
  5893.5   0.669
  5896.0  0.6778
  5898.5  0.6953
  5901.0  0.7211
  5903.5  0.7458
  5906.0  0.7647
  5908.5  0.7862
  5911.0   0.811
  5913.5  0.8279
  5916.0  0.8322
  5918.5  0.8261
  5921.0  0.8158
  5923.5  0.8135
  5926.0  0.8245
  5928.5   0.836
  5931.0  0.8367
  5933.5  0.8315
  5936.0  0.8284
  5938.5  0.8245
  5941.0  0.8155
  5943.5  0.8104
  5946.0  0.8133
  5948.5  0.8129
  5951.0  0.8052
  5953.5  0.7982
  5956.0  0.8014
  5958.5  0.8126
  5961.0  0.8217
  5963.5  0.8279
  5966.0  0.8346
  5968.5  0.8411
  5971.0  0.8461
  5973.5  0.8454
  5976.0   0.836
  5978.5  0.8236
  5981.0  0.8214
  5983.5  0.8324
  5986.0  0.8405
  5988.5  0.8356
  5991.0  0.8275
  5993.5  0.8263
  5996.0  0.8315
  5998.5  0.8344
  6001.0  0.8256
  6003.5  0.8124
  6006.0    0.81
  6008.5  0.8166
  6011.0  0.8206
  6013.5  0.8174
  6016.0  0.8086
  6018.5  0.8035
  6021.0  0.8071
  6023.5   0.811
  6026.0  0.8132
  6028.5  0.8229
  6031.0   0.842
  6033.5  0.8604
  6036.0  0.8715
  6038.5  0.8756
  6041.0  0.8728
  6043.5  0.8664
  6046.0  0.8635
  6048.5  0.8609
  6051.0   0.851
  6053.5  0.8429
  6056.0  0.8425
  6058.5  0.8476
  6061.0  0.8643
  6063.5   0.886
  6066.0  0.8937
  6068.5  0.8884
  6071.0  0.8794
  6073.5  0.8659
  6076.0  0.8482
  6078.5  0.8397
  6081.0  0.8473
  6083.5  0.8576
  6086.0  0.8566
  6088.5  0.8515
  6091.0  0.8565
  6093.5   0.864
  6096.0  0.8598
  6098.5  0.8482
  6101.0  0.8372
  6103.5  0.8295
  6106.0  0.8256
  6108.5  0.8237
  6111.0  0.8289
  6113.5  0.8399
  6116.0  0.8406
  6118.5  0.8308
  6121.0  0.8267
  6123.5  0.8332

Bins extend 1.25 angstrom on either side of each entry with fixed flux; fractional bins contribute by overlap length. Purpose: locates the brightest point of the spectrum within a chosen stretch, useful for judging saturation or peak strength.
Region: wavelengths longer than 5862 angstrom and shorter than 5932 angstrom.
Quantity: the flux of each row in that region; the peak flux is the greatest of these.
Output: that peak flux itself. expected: 0.8653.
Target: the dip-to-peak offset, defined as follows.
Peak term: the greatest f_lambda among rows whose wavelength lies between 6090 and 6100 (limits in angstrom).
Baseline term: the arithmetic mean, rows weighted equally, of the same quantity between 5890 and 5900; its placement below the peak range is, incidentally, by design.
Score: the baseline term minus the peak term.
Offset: -0.19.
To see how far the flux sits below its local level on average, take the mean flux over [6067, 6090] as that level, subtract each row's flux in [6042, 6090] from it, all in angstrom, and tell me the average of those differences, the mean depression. 0.00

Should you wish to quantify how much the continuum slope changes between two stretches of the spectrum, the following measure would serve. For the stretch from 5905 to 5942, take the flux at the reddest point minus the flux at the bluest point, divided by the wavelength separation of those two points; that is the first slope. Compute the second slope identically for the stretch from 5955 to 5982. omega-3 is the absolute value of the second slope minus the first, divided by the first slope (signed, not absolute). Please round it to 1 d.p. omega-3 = 0.4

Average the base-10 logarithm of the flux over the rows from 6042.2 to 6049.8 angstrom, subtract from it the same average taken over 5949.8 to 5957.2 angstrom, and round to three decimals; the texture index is 0.032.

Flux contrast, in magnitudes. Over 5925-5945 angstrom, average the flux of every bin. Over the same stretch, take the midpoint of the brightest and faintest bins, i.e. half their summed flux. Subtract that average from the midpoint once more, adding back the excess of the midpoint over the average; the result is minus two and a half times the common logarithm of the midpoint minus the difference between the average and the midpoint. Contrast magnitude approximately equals 0.214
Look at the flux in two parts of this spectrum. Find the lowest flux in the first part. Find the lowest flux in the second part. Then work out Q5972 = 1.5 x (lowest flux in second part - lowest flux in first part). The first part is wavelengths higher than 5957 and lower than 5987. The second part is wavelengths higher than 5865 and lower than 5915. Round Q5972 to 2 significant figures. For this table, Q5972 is -0.22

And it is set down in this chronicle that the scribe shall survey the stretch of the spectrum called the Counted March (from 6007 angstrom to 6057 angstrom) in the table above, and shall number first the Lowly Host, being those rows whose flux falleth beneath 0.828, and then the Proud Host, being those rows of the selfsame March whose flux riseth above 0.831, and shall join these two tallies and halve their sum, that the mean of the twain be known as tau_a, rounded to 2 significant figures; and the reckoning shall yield 10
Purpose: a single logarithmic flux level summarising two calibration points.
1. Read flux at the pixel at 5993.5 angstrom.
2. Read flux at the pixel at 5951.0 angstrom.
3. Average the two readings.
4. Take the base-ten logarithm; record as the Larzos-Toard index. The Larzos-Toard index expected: -0.0884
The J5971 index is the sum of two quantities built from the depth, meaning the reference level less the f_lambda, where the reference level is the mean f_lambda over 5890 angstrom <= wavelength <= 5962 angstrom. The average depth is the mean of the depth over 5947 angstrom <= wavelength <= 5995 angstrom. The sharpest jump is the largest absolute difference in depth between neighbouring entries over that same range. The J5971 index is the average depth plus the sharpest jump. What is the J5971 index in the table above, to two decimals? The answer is -0.02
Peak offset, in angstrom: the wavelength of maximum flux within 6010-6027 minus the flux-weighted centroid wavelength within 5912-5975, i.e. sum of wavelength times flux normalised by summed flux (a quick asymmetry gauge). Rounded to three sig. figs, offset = 67.5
